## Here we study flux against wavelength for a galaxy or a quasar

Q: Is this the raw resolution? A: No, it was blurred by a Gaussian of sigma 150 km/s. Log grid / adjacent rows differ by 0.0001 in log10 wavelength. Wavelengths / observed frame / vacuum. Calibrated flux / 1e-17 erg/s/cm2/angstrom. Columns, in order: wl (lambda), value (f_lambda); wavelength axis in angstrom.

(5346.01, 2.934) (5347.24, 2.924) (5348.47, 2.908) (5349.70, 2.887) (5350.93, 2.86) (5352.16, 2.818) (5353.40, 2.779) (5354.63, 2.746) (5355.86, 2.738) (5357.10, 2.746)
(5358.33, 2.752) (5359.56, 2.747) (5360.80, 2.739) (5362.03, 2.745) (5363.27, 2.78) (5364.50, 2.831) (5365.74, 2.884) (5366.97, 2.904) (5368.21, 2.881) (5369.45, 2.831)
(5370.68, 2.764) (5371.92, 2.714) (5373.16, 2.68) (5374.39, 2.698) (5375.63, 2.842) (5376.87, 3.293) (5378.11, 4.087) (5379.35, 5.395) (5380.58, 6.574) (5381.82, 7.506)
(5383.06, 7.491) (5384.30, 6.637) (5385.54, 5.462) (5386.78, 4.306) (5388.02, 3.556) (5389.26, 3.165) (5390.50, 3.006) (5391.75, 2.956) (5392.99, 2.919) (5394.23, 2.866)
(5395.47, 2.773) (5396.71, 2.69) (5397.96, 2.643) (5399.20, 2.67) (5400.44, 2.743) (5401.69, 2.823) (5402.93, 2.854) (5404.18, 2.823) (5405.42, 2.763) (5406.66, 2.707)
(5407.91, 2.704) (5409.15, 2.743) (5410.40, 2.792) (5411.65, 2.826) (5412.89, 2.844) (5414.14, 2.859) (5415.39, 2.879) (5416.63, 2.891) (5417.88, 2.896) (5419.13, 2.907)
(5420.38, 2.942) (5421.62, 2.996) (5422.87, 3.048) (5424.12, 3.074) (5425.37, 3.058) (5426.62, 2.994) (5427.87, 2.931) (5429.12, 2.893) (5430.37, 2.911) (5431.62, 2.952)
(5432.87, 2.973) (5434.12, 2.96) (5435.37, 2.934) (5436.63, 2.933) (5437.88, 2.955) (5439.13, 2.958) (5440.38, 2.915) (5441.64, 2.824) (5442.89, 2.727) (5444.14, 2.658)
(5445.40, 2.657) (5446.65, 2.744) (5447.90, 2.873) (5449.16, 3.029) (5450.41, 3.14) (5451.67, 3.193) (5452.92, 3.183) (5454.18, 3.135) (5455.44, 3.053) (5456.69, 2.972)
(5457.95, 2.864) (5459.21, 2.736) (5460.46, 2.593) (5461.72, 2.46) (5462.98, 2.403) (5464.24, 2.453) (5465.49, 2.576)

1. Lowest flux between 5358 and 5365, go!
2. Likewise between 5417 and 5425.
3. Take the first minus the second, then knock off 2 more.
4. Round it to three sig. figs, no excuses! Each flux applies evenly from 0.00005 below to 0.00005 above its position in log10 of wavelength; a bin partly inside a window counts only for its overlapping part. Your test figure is -2.16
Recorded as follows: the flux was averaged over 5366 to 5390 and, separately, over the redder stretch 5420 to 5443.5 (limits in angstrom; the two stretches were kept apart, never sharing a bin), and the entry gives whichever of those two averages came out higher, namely 4.2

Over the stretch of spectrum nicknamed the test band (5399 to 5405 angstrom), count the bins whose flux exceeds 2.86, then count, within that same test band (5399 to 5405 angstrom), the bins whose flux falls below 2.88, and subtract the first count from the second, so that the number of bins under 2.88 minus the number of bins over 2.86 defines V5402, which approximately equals 5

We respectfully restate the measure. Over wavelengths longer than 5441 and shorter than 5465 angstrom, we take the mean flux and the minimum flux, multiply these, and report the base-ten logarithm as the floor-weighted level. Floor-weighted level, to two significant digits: 0.83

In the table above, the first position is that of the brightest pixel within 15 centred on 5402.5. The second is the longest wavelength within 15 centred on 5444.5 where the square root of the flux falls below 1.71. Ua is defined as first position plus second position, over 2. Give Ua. 5425.4 angstrom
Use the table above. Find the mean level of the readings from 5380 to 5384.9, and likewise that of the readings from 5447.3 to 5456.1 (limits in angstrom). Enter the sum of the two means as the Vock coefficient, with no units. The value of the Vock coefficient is 10.1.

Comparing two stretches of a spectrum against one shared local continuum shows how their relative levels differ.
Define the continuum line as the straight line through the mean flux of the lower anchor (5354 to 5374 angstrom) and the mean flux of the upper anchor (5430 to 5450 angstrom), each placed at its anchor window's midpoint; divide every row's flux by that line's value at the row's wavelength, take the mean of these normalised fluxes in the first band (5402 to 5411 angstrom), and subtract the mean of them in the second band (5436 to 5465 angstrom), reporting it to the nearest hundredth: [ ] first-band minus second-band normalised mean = -0.01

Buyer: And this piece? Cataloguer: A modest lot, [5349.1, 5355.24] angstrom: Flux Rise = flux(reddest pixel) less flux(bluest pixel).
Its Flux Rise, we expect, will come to -0.14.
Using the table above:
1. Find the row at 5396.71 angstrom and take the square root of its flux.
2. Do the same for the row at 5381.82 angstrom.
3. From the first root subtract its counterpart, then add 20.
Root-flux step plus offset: 18.90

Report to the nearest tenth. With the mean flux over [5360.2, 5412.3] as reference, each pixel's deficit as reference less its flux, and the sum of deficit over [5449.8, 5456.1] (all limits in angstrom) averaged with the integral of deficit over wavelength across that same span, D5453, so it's 1.6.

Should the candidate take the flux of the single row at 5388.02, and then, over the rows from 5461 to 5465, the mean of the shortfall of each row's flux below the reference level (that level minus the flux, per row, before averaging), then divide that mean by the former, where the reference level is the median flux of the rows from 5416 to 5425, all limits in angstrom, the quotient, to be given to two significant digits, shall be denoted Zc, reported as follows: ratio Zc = 0.14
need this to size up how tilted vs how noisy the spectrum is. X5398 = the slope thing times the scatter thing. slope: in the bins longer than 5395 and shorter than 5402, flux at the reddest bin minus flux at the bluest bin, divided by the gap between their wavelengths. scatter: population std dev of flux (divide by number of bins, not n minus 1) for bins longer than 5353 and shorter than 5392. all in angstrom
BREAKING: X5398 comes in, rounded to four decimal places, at 0.0119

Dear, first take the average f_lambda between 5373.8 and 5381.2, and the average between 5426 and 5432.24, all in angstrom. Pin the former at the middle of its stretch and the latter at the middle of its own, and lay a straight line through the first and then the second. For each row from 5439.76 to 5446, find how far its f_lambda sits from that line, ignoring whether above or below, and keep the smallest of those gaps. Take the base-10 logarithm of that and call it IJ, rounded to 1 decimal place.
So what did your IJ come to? -1.1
